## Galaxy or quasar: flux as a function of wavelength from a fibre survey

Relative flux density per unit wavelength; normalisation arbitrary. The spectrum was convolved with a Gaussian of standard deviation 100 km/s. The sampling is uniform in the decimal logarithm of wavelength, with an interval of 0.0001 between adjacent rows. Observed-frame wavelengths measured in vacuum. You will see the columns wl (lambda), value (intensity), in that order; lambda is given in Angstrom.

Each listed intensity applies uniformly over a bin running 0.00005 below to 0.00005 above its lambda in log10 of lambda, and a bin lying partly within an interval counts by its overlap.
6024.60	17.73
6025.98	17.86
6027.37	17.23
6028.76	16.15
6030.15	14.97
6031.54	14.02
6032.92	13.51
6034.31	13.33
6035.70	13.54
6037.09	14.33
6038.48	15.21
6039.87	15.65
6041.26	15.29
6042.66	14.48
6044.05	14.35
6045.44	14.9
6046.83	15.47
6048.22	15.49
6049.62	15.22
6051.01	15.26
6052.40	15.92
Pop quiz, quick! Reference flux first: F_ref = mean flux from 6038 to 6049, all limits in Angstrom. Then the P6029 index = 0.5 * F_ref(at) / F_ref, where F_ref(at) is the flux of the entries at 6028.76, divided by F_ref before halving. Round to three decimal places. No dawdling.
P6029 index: 0.535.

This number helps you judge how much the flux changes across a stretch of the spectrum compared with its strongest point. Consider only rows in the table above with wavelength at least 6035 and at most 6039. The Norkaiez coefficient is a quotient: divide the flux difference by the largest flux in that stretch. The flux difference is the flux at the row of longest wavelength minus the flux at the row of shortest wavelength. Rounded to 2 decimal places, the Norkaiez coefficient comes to 0.11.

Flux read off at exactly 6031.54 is 14.02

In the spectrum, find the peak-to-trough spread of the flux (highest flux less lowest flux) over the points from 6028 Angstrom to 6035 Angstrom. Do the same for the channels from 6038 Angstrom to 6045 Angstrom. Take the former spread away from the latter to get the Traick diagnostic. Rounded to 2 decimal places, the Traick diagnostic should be -1.52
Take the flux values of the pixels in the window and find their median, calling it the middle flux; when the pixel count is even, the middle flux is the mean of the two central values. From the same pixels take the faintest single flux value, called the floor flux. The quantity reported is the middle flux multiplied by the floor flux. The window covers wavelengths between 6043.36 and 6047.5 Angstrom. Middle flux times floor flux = 214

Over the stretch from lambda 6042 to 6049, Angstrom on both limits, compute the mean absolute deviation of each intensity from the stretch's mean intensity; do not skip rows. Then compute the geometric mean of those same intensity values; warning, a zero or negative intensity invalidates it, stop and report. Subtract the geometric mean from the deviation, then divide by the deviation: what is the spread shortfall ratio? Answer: -33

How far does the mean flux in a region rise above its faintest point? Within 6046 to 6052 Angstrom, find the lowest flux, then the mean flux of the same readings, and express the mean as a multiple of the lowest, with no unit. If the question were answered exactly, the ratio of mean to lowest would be 1.01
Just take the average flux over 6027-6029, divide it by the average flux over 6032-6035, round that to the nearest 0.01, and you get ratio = 1.24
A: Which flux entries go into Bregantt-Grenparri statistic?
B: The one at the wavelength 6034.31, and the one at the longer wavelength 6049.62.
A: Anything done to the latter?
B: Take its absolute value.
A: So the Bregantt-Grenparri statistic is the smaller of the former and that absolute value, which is 13.3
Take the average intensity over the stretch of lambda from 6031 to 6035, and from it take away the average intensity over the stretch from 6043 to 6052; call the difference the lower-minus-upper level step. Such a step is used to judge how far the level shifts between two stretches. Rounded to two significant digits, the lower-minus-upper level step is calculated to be -1.5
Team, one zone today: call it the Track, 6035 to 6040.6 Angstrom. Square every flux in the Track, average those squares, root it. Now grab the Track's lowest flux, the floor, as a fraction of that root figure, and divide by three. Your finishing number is 0.307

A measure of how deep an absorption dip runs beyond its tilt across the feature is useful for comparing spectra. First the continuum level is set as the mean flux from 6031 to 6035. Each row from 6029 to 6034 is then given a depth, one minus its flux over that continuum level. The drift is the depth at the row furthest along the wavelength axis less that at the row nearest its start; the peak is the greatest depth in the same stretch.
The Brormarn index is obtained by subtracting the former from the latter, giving -0.10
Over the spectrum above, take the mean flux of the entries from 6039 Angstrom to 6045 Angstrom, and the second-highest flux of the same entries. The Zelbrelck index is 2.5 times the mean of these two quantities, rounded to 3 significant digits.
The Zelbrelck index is 37.8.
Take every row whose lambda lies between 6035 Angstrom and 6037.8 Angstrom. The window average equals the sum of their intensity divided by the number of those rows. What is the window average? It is 13.9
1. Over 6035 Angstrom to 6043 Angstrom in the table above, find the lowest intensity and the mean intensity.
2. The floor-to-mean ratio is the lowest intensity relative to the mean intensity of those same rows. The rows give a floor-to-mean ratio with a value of 0.92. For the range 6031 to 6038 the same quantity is 0.97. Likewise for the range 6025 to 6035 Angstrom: 0.87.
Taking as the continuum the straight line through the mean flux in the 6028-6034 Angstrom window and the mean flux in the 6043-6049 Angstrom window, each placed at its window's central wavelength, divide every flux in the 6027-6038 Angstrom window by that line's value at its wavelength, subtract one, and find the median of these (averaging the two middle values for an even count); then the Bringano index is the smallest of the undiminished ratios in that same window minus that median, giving 0.943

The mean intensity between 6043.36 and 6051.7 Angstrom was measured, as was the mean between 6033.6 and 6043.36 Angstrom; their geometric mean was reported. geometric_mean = 14.8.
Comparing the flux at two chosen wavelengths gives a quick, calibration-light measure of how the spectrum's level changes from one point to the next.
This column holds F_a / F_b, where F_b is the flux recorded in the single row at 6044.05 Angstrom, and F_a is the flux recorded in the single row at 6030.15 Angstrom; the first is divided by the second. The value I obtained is 1.04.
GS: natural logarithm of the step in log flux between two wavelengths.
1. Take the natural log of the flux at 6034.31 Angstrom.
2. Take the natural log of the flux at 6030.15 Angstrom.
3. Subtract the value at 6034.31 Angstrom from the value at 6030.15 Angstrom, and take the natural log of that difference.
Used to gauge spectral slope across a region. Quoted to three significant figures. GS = -2.15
